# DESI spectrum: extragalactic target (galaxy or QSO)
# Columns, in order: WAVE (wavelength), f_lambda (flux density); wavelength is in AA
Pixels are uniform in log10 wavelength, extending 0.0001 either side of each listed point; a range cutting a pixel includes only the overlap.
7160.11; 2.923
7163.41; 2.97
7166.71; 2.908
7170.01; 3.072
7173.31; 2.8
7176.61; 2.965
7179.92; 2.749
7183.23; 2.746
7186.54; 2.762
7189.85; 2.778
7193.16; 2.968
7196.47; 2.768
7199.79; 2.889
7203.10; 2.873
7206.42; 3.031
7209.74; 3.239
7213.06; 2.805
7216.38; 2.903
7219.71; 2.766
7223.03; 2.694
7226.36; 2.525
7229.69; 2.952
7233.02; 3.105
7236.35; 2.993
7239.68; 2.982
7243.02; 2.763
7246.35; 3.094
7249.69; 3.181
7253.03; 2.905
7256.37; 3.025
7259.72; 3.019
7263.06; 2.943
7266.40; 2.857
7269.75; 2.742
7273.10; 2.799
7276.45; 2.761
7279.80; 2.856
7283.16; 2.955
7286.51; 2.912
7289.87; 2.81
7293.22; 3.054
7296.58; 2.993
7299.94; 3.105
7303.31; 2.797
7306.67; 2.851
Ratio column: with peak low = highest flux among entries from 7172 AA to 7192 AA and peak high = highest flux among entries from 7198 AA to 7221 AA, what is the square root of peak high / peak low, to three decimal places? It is 1.045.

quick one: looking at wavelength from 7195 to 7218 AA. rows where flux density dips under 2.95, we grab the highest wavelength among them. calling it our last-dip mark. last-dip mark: 7216.38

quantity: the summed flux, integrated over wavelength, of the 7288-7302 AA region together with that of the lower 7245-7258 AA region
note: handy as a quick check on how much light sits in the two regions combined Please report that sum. 81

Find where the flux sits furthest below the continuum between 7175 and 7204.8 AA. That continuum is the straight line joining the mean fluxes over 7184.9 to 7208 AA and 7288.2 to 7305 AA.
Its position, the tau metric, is 7183.23 AA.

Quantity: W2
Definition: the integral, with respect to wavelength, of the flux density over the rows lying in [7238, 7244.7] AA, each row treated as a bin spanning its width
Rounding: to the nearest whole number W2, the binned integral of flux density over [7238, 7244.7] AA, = 19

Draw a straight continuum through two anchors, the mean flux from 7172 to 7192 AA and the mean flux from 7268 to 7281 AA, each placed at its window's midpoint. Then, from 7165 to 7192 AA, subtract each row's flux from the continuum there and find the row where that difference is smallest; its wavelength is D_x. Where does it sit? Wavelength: 7170.01 AA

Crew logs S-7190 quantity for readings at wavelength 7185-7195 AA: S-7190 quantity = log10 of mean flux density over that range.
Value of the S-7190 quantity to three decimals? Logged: 0.453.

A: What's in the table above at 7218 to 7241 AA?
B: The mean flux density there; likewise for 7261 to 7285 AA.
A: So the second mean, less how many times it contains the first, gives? 1.85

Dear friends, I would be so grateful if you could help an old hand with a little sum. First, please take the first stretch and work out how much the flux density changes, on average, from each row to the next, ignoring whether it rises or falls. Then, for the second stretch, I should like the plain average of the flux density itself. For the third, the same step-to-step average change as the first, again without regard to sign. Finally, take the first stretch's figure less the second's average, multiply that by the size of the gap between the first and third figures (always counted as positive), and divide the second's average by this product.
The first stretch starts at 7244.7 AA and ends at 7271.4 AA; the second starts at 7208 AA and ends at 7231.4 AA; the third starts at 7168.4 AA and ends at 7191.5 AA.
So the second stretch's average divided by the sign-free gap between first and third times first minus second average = -199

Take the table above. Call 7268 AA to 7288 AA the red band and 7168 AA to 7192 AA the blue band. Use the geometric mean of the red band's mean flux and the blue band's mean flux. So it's 2.84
